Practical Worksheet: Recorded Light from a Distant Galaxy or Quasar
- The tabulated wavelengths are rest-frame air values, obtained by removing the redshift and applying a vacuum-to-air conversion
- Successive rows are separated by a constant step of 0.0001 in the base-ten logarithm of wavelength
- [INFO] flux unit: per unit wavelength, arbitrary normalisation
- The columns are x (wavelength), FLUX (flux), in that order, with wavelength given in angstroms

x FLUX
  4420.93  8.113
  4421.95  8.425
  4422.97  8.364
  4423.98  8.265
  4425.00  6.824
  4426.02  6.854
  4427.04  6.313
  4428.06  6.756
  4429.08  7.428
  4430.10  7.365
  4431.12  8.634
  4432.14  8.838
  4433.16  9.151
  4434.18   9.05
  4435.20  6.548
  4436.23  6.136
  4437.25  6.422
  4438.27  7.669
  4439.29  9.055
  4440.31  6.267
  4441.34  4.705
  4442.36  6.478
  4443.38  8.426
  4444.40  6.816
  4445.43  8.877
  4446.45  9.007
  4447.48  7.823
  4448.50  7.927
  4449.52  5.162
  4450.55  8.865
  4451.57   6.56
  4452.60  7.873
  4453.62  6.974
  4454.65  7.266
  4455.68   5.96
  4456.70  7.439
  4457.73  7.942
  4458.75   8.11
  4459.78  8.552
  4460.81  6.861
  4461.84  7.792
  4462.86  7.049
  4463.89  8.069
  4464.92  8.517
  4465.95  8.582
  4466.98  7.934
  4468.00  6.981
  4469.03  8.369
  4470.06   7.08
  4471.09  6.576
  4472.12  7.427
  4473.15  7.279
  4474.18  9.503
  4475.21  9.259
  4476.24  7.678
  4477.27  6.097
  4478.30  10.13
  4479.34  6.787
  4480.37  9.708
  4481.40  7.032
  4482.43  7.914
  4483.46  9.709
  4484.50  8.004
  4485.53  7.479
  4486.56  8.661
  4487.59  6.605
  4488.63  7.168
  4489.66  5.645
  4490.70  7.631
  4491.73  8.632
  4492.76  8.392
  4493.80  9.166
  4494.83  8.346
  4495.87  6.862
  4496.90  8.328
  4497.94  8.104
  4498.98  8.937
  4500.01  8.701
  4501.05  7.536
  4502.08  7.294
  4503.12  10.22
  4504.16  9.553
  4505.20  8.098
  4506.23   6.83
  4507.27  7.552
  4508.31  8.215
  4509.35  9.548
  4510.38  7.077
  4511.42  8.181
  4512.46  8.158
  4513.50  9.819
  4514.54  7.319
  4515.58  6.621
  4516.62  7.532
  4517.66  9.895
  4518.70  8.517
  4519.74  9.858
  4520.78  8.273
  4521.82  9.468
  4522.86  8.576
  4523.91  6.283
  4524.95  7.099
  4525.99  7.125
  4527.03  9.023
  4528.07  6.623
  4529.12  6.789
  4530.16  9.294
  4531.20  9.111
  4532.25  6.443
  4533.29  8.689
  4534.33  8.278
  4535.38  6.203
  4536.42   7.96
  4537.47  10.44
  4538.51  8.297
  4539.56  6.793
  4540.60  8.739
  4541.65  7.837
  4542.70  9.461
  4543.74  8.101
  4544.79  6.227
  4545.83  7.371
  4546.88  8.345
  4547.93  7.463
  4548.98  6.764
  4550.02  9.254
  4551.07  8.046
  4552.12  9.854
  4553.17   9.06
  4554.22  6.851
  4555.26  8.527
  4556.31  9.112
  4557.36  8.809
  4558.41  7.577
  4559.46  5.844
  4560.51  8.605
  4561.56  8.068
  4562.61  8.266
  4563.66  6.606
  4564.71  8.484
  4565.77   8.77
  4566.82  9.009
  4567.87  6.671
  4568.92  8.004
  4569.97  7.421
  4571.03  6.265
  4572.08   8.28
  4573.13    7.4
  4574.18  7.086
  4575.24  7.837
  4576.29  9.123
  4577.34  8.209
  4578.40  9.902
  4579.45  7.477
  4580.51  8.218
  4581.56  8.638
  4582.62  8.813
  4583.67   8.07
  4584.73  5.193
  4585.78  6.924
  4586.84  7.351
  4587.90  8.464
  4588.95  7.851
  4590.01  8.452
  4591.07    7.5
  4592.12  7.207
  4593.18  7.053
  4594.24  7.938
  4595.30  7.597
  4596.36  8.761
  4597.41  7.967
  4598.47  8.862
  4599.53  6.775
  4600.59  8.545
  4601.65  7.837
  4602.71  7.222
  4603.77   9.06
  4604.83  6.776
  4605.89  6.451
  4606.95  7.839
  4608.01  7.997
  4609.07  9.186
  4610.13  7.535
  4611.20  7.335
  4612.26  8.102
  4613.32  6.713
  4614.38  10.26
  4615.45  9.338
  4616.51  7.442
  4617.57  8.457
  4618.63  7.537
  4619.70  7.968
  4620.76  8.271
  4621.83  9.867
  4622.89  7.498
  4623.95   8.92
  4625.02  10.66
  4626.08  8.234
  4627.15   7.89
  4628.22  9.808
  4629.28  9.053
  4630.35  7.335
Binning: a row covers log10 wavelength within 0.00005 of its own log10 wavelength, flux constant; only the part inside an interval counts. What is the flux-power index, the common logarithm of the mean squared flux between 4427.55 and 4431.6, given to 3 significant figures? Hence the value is 1.76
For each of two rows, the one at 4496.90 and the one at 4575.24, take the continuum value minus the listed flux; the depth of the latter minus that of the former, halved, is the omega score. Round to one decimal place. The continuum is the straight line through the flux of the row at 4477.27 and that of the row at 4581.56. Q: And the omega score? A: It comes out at 1.2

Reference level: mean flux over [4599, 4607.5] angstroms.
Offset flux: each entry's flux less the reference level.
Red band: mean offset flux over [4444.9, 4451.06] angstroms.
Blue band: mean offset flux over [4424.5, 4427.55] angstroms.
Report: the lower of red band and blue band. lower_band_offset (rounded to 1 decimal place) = -0.9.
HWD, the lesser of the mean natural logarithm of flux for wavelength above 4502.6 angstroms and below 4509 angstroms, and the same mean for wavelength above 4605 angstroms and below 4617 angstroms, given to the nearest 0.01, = 2.07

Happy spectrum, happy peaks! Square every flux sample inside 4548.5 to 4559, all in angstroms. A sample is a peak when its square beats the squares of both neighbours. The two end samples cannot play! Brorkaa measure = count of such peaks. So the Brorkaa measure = 3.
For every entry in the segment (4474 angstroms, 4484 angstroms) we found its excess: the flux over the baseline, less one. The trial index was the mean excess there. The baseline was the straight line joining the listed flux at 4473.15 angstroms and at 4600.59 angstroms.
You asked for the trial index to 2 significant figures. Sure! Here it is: 0.14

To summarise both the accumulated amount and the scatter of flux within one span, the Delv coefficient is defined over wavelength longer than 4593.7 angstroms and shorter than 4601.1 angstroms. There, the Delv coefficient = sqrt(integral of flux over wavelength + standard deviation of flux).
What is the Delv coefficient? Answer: 7.77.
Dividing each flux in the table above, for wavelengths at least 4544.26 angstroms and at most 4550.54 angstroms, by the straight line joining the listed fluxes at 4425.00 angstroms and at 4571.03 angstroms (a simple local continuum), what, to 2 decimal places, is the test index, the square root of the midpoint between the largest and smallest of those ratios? 1.10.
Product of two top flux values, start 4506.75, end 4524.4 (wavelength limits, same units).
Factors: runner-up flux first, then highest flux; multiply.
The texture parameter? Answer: 97.5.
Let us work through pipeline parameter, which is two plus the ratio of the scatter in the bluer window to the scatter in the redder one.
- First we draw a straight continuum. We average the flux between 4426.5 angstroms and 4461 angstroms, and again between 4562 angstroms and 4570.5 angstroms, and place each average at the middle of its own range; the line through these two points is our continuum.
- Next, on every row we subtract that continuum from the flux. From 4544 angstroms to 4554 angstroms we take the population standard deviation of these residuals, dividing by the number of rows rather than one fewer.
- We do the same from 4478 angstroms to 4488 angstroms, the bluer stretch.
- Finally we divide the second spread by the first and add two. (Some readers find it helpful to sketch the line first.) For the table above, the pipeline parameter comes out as 3.09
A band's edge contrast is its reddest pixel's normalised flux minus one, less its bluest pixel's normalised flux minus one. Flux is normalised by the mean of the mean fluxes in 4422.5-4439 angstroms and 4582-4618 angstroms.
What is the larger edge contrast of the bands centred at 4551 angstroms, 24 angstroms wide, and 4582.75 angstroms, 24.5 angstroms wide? 0.22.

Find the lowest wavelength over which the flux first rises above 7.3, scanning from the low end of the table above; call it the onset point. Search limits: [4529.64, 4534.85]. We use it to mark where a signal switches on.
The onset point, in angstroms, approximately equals 4530.16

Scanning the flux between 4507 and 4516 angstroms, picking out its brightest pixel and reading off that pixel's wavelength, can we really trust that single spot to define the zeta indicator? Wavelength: 4513.50 angstroms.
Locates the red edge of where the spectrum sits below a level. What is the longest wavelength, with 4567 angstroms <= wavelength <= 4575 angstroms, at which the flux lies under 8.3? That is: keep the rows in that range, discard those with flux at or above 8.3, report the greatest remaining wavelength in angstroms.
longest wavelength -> 4574.18 angstroms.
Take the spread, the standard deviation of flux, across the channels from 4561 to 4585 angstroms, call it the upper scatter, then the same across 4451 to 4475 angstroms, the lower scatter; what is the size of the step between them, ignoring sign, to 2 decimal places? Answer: 0.23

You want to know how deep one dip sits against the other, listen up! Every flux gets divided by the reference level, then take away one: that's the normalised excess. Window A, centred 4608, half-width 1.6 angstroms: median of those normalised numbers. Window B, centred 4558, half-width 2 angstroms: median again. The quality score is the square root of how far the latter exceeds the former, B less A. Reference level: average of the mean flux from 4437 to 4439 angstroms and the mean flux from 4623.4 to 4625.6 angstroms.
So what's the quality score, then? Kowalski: 0.15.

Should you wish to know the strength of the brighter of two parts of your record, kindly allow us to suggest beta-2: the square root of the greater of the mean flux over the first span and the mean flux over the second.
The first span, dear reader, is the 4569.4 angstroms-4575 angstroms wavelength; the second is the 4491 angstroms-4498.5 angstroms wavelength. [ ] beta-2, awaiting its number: 2.87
